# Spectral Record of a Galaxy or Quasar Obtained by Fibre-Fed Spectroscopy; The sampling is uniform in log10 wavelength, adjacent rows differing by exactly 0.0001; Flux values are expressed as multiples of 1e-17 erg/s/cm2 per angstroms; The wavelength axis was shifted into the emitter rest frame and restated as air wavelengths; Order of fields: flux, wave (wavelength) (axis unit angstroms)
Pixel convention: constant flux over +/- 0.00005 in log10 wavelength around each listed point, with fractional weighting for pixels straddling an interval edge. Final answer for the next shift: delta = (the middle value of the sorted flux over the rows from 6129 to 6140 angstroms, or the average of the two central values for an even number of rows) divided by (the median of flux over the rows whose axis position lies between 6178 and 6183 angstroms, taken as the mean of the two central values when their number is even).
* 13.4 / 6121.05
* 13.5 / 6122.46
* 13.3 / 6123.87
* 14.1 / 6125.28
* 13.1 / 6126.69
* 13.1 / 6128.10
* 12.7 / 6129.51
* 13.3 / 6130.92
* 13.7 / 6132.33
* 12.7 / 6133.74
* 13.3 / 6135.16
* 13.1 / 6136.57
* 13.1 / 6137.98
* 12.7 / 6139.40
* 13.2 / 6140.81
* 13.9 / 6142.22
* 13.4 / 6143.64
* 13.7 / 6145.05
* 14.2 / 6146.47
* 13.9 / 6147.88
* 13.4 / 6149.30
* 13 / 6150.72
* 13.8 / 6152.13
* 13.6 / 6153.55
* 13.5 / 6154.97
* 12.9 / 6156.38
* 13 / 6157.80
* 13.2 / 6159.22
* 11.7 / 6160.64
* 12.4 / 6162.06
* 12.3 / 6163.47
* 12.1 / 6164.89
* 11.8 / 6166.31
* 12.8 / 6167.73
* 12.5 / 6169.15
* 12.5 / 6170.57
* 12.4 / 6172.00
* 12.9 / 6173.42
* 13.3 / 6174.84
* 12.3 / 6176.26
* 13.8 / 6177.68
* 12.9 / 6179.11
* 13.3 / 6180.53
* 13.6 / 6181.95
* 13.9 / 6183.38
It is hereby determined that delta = 0.98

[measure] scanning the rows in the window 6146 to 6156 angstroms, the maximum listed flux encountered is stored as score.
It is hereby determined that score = 14.2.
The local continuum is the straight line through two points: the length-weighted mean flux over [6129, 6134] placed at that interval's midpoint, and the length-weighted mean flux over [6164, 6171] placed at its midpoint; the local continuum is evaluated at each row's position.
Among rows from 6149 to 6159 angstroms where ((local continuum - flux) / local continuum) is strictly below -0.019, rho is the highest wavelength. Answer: 6157.80 angstroms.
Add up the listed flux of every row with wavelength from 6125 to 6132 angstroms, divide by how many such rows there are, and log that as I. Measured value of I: 13.26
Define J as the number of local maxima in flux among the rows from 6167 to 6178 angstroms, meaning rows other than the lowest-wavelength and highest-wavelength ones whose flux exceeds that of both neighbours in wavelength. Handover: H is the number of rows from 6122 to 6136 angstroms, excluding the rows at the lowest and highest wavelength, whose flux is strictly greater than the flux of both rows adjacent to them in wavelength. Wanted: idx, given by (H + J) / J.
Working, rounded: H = 2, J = 1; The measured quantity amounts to 3.0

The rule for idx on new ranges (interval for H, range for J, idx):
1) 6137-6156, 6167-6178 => 4.0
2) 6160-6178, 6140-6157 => 2.0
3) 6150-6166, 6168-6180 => 2.5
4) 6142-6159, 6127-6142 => 2.0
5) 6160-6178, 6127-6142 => 2.5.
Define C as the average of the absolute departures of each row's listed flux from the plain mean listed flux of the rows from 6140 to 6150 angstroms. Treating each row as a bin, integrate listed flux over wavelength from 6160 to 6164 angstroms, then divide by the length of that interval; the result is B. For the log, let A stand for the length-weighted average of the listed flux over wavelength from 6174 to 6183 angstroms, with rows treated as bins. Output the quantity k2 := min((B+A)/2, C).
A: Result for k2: 0.290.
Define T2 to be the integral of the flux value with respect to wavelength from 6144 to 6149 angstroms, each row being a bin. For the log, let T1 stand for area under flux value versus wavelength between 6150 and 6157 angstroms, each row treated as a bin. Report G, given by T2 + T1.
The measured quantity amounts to 163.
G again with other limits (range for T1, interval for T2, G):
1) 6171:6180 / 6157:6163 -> 192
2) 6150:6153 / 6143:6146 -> 81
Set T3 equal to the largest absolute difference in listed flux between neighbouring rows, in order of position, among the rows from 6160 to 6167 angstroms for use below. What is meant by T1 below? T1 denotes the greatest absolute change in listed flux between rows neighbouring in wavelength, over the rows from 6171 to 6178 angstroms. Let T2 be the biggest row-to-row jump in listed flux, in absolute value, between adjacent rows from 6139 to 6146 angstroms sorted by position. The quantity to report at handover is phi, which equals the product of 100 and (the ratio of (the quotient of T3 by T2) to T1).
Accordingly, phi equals 67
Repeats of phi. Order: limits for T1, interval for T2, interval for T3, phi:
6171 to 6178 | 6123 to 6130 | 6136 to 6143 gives 47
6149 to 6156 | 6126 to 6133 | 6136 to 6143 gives 146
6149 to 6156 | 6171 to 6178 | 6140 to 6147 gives 58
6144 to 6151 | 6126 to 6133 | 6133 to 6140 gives 200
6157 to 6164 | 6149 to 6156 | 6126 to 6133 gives 50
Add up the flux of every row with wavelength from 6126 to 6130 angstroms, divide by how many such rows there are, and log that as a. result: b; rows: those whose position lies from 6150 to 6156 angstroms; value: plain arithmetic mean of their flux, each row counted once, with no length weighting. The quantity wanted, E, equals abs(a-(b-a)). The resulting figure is 12.5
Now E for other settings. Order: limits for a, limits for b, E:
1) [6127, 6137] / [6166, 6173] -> 13.9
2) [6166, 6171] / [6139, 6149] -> 11.2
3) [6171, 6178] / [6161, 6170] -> 13.6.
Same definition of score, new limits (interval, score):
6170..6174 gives 12.9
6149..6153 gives 13.8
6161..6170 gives 12.8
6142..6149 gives 14.2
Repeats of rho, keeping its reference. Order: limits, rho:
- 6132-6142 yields 6140.81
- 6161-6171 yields 6170.57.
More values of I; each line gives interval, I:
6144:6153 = 13.67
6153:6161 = 12.98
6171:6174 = 12.65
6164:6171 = 12.34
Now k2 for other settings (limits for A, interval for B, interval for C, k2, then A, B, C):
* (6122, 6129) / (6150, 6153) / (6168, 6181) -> 0.402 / 13.4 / 13.4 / 0.40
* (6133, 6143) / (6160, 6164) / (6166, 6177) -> 0.328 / 13.1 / 12.2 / 0.33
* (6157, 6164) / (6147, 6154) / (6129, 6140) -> 0.281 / 12.5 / 13.6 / 0.28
